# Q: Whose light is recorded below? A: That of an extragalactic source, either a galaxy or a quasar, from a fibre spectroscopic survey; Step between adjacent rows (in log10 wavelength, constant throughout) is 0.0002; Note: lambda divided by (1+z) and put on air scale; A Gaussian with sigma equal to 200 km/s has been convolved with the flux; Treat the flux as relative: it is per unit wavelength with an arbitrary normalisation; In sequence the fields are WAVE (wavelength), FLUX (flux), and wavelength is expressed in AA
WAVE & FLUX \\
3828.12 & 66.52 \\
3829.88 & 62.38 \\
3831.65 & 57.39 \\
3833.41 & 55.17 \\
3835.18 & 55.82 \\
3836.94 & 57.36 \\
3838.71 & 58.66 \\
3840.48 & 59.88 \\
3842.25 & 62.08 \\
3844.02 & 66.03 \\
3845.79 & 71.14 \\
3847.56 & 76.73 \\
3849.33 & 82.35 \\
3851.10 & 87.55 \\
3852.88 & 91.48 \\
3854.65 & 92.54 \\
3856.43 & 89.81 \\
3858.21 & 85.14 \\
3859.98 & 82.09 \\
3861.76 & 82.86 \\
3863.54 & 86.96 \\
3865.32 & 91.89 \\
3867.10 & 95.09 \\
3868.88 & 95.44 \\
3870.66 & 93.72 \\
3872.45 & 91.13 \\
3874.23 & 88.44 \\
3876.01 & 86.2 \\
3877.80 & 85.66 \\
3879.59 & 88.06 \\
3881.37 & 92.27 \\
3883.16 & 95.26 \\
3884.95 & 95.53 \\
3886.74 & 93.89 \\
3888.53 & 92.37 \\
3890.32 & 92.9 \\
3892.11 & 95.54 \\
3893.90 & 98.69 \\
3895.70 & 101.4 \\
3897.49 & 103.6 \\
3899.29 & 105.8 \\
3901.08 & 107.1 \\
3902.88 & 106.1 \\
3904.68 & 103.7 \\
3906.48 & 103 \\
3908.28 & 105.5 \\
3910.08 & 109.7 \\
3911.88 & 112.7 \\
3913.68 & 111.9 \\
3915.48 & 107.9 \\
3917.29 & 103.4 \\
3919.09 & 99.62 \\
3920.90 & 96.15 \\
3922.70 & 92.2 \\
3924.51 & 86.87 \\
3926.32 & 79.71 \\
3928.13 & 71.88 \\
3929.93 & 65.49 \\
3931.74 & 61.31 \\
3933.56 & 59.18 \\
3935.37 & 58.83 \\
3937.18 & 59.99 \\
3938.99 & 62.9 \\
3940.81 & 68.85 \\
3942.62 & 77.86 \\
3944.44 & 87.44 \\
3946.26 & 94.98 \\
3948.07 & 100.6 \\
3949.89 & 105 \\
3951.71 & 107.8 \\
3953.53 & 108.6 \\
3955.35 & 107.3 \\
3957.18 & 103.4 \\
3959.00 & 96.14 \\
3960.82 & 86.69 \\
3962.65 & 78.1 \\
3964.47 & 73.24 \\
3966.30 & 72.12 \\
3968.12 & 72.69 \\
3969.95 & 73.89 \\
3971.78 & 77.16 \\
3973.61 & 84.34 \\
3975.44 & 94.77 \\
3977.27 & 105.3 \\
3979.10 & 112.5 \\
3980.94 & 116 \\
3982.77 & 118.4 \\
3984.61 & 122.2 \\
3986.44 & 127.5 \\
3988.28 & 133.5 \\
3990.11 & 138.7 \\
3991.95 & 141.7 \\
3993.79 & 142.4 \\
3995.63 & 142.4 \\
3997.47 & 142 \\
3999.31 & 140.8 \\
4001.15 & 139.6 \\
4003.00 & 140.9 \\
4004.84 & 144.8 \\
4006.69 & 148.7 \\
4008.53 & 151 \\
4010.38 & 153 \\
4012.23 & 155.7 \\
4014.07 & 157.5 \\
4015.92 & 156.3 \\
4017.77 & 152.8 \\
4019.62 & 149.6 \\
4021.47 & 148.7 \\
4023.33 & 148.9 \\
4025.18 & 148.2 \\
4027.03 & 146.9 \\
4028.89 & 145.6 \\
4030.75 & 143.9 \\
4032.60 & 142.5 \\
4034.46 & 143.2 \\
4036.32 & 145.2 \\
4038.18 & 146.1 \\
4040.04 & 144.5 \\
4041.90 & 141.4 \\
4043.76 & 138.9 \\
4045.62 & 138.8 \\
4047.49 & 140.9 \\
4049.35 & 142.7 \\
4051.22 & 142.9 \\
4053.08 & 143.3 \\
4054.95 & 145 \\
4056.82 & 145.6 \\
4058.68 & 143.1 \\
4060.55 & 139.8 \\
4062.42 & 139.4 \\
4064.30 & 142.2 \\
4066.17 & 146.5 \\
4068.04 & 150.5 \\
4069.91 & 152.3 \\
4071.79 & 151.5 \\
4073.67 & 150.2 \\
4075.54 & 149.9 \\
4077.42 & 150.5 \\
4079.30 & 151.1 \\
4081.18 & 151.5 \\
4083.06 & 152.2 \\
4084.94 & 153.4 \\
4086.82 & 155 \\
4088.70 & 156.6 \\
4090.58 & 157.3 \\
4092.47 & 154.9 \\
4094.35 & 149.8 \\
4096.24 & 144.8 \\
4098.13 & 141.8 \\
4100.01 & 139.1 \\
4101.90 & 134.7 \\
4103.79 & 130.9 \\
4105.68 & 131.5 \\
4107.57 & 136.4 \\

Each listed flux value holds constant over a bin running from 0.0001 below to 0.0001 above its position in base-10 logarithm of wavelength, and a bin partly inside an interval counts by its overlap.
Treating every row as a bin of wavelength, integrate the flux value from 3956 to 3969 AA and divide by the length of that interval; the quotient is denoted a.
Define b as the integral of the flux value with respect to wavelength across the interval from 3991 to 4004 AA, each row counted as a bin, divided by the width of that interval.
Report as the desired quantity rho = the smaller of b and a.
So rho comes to 84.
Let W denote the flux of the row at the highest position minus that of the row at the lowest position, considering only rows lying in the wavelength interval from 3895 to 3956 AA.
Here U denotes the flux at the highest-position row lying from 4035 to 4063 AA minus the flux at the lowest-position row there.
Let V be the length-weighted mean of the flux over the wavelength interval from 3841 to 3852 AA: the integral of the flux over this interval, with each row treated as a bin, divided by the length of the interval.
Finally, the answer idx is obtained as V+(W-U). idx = 86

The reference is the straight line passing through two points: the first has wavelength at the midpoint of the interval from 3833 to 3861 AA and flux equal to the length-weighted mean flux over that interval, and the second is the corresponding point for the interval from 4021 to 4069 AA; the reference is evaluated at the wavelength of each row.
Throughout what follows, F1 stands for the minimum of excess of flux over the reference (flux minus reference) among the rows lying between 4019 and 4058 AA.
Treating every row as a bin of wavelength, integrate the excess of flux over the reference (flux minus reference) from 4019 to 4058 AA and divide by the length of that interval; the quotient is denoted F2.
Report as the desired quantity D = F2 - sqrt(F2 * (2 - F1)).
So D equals -2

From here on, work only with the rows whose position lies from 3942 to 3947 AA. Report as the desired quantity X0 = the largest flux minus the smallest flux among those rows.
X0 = 17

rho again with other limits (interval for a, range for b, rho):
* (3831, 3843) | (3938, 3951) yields 58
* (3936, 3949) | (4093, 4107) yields 79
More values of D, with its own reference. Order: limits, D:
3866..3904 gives 5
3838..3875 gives -3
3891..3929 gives -7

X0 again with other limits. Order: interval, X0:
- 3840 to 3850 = 22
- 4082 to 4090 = 4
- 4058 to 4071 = 13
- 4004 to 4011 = 8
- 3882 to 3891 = 3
